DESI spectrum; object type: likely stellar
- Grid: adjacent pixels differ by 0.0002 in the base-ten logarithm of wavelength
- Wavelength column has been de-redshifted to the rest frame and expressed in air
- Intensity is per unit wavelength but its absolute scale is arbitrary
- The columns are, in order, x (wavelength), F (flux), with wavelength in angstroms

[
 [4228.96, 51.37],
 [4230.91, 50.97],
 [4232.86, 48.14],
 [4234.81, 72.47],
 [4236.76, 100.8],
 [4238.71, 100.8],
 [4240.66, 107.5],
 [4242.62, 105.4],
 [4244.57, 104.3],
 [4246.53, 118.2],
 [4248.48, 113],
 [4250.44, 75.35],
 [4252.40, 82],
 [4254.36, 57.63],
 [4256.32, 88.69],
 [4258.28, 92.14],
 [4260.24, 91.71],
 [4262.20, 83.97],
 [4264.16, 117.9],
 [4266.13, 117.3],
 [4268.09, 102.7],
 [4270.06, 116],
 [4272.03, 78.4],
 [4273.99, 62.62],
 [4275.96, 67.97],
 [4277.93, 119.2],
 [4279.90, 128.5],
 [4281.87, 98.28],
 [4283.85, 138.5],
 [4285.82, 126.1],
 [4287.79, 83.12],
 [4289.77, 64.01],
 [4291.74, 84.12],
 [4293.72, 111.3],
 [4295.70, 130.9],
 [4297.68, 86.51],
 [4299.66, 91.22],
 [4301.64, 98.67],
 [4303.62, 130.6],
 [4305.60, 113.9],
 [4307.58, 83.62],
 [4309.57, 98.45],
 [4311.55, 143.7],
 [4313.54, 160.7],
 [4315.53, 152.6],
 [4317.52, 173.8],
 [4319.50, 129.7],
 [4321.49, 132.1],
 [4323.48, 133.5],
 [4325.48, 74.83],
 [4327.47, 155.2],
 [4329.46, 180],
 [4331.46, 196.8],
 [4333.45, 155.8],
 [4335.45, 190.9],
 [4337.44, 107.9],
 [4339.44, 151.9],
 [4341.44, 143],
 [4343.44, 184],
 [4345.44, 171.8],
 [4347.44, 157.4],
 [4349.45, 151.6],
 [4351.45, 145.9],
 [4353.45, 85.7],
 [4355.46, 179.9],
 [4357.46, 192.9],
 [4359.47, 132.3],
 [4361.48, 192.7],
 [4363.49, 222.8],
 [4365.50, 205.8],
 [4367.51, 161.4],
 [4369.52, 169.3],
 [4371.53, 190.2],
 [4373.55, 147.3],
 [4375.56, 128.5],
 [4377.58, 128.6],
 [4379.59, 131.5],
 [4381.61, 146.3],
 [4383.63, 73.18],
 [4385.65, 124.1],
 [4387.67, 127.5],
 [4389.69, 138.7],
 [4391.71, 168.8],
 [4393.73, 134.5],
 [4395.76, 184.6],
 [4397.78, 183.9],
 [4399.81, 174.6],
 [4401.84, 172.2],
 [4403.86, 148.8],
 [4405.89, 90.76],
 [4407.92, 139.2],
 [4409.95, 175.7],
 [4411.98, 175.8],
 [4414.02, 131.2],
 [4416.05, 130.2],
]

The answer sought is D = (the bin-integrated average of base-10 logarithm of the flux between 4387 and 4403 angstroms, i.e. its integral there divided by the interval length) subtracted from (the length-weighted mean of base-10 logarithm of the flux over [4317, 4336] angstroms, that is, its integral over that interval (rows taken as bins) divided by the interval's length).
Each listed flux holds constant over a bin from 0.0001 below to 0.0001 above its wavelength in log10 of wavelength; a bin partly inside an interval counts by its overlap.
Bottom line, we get -0.04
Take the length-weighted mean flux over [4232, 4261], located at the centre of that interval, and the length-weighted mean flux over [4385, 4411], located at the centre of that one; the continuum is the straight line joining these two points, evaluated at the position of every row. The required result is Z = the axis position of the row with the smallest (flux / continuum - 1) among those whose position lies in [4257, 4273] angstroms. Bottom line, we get 4272.03 angstroms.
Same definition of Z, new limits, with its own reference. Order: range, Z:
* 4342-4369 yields 4353.45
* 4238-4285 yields 4254.36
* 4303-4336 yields 4325.48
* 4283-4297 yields 4289.77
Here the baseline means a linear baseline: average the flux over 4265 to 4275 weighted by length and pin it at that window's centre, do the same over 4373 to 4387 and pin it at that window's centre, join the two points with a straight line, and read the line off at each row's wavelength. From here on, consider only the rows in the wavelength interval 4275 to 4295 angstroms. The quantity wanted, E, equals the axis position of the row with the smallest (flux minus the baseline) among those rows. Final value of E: 4289.77 angstroms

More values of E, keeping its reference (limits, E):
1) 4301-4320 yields 4307.58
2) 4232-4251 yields 4232.86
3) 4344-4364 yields 4353.45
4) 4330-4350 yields 4337.44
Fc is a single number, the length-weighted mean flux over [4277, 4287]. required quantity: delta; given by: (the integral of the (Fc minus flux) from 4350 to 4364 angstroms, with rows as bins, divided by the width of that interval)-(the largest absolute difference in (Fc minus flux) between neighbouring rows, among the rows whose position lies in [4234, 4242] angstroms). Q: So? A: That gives -69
